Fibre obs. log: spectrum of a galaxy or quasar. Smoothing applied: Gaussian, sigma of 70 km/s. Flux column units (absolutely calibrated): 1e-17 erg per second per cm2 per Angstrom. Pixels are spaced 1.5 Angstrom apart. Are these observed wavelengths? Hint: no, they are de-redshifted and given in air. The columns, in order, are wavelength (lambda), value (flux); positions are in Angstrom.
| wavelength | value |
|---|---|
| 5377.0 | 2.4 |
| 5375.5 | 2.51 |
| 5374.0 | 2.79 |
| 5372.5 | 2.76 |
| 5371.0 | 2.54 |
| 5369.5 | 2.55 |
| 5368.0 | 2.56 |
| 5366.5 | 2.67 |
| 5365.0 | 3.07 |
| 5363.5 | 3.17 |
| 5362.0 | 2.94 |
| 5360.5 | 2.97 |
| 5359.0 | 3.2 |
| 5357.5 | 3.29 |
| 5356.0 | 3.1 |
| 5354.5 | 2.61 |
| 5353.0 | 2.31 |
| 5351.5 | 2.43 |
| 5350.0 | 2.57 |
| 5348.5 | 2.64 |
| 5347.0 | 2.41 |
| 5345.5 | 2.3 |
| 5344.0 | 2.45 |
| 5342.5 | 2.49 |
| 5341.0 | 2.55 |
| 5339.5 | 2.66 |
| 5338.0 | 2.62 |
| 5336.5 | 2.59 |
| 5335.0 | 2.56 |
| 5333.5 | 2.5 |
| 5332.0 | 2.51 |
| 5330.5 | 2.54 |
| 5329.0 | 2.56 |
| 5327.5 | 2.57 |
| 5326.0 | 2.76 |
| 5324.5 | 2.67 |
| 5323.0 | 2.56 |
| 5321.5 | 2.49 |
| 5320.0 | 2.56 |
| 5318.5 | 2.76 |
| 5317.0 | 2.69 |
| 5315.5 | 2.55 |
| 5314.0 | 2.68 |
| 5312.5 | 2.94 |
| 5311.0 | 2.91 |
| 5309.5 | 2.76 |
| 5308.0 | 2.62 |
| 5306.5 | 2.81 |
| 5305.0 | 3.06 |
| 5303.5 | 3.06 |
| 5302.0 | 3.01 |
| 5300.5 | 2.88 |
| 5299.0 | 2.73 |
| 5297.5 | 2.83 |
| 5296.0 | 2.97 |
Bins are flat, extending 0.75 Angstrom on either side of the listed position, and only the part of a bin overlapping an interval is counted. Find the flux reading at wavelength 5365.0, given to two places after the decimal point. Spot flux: 3.07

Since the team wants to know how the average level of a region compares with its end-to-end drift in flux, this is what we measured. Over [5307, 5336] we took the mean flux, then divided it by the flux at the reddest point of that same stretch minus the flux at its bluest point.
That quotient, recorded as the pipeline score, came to -44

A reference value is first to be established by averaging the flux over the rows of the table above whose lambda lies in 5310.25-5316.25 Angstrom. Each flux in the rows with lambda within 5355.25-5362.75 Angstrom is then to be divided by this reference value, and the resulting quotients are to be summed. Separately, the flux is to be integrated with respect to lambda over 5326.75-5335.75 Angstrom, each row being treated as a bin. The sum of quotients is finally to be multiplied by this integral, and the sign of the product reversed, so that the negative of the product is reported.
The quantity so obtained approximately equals -128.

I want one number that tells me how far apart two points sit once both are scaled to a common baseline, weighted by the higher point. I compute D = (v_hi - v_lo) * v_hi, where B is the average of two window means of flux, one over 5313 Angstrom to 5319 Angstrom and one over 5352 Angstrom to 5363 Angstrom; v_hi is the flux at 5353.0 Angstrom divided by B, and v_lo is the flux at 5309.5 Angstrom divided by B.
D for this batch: -0.133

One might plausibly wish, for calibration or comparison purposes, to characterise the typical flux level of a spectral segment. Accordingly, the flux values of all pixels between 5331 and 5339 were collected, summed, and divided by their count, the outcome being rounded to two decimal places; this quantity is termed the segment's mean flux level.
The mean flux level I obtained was 2.56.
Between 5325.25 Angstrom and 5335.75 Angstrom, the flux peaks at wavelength 5326.0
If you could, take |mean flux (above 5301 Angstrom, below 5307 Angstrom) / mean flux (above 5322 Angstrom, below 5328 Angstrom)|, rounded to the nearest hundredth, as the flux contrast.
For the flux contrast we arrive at 1.13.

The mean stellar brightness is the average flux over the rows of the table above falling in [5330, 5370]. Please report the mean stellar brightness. 2.68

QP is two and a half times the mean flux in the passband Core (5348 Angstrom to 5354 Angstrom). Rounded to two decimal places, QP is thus 6.22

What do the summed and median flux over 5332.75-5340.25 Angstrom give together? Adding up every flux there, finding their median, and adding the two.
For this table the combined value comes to 16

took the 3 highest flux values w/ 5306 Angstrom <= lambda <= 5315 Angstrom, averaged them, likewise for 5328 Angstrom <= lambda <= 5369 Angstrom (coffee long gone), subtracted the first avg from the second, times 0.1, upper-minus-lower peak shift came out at 0.033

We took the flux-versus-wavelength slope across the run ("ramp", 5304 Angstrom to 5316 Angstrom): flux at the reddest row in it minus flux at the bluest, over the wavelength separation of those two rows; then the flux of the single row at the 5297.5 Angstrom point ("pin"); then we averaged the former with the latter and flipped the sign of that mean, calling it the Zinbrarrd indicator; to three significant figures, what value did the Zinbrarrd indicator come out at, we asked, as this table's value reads -1.39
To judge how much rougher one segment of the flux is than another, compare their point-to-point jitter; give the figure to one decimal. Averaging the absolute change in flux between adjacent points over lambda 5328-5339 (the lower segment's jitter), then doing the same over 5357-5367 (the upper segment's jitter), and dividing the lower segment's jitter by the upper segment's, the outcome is 0.2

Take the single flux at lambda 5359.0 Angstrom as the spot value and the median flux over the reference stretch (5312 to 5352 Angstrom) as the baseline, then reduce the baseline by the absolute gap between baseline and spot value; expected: 1.92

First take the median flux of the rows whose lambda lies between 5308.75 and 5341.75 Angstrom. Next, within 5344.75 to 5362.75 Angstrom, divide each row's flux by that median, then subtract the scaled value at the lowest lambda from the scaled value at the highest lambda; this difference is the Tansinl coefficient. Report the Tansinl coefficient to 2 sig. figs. 0.25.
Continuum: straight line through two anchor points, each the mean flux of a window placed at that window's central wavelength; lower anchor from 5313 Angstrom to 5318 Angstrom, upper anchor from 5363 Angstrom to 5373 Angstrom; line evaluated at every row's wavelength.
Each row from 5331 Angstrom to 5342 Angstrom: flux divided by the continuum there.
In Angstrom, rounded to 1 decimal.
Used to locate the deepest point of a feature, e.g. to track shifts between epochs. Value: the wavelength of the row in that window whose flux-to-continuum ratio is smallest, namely 5333.5 Angstrom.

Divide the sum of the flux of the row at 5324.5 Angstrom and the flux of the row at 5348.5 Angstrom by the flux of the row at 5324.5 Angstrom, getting 1.99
